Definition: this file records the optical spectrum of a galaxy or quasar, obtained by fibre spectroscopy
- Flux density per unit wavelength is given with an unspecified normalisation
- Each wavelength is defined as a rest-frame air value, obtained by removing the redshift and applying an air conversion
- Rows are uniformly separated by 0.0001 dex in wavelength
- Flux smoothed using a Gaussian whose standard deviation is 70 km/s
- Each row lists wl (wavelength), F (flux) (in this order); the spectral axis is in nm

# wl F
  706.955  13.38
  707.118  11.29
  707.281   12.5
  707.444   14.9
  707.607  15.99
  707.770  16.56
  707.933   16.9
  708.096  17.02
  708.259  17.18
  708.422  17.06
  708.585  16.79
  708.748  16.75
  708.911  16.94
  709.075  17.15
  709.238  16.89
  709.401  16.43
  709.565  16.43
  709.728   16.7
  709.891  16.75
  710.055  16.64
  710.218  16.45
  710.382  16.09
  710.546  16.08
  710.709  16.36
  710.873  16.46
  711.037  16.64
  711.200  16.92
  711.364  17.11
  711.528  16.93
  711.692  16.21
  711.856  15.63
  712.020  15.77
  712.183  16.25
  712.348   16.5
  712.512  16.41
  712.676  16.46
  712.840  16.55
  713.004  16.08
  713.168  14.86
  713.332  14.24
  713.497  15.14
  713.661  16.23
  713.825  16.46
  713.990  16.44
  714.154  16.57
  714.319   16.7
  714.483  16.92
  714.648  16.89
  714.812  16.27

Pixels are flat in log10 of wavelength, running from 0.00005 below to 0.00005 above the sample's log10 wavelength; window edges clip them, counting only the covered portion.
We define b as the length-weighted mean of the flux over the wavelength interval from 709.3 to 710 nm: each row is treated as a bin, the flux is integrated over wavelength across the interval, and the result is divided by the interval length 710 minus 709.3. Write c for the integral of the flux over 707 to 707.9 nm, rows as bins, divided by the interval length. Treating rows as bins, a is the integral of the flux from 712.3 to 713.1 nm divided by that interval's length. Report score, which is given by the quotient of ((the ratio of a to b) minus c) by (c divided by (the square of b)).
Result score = -256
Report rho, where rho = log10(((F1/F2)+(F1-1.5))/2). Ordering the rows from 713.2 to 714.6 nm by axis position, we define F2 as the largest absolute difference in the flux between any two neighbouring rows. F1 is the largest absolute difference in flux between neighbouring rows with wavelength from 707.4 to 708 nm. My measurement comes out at -0.5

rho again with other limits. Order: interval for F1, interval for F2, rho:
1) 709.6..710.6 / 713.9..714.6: -0.6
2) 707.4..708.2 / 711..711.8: -0.3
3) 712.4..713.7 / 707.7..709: 0.2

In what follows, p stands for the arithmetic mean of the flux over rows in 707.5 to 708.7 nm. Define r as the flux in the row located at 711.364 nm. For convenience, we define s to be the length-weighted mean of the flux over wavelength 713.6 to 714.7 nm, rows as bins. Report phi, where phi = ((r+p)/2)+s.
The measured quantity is 33.5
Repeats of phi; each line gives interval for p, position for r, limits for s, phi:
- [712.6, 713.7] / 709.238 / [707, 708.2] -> 31.3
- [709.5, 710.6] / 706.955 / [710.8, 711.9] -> 31.5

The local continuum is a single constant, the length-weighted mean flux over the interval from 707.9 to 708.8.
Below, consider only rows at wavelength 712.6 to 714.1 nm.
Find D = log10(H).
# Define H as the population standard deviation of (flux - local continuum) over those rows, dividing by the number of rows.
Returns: -0.09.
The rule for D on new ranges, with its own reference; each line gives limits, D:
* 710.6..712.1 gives -0.31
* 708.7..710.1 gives -0.66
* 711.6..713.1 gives -0.51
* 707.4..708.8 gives -0.17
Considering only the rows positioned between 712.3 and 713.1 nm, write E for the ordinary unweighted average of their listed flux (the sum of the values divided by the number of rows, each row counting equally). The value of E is 16.4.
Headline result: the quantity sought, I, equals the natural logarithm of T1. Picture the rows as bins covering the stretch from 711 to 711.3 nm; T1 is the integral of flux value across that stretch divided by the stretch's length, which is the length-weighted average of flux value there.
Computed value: 2.82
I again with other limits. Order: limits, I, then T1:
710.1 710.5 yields 2.79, 16.3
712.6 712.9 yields 2.80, 16.5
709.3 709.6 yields 2.80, 16.4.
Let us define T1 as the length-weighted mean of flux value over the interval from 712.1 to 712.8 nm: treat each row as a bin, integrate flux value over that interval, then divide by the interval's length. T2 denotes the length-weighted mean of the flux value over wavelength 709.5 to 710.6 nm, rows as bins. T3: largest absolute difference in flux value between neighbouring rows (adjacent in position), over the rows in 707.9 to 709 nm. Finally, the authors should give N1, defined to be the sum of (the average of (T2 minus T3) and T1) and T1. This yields 32.7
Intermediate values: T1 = 16.4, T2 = 16.5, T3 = 0.27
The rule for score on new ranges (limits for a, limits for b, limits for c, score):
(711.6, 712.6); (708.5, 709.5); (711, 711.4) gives -267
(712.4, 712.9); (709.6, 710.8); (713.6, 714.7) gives -254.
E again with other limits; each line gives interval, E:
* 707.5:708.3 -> 16.7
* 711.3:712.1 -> 16.3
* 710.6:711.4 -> 16.7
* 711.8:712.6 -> 16.1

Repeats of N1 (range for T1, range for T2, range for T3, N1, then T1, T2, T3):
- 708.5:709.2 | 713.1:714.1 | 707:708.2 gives 32.0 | 16.9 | 15.6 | 2.40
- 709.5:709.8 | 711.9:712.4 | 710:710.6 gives 32.8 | 16.6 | 16.1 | 0.36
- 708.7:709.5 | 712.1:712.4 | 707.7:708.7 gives 33.2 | 16.8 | 16.4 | 0.34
